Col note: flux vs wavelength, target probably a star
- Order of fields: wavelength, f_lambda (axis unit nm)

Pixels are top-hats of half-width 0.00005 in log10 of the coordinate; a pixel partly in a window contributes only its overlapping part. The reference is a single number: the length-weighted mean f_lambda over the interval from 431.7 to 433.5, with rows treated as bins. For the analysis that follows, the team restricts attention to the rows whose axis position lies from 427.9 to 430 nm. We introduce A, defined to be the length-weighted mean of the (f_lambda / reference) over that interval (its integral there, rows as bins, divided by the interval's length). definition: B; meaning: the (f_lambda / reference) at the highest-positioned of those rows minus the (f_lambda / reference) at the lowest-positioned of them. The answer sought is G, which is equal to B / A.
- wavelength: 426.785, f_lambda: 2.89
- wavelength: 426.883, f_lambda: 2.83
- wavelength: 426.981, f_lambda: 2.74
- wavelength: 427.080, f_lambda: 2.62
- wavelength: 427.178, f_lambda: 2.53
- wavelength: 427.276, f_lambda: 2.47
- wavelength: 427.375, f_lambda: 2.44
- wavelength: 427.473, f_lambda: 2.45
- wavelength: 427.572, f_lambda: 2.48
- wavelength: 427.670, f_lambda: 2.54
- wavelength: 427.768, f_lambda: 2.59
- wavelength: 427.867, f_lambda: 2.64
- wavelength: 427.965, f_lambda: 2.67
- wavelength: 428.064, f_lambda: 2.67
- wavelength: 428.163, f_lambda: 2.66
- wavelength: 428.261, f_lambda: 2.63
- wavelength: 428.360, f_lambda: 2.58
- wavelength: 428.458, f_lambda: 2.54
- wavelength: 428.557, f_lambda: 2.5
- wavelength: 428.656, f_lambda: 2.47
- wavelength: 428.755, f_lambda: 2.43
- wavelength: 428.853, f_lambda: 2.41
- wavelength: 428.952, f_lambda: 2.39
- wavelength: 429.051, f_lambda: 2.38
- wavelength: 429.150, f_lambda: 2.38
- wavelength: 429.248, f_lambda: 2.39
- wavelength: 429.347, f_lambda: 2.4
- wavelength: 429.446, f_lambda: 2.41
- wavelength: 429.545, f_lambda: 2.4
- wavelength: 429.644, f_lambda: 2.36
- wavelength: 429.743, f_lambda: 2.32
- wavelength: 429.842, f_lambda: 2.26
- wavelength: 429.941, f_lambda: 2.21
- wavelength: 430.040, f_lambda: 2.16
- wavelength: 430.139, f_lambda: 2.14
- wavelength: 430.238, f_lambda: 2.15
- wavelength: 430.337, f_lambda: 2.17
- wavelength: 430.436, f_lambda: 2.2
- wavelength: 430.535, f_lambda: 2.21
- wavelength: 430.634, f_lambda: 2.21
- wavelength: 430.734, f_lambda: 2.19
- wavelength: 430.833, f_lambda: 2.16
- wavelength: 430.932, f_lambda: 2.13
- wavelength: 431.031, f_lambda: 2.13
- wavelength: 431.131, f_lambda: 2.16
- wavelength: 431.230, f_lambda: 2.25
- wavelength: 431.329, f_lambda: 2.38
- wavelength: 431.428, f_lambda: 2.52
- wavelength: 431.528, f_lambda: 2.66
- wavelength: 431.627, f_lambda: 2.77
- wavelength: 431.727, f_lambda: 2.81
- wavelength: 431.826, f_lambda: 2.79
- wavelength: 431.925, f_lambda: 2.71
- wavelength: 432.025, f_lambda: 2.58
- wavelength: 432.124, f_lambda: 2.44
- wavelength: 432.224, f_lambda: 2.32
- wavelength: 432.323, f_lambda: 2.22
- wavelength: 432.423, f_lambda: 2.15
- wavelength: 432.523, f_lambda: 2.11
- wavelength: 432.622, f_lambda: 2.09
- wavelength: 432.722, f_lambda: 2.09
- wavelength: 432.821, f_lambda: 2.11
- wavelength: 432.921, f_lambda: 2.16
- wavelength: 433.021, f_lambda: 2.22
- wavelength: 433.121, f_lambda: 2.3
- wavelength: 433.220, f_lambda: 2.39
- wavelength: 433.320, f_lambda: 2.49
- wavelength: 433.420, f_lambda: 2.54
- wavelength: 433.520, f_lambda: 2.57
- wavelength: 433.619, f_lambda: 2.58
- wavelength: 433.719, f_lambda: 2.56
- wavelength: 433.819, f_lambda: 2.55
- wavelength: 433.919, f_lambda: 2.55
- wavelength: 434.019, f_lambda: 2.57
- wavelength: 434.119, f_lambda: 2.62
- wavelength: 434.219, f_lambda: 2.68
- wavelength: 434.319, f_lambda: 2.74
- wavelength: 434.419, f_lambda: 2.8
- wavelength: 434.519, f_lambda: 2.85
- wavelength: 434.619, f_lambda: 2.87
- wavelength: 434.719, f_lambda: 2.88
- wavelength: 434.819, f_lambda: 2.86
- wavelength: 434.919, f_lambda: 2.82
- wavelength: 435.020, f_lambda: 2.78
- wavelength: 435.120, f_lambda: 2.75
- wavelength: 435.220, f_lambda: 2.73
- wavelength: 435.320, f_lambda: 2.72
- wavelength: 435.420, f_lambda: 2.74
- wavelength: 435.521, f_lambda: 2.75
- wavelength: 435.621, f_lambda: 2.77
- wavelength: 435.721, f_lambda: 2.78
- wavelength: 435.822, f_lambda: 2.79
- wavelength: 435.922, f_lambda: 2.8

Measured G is -0.19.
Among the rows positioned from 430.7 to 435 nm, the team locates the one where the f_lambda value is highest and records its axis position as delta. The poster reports 434.719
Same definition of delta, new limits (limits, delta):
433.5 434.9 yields 434.719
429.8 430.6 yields 429.842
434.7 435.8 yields 434.719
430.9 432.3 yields 431.727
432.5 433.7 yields 433.619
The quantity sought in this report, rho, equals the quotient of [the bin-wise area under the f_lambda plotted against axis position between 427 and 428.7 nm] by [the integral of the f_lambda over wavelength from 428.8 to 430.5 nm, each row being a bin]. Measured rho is 1.11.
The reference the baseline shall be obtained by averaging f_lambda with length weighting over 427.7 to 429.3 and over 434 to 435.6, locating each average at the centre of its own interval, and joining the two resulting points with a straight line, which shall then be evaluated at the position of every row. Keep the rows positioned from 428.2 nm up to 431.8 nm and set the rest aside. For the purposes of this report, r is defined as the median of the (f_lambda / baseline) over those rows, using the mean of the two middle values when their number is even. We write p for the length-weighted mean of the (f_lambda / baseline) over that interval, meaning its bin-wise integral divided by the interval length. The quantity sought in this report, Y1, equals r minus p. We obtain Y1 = 0.011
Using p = 0.92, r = 0.93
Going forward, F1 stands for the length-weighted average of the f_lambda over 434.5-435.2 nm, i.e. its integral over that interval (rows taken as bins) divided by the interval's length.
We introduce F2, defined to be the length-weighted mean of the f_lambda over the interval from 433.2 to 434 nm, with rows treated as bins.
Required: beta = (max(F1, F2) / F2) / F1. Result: 0.395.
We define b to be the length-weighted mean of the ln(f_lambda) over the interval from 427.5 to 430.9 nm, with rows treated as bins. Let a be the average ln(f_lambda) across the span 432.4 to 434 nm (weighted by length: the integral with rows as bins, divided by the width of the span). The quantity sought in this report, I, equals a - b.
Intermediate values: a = 0.85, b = 0.869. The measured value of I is -0.02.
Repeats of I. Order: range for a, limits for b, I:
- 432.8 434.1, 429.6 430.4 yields 0.09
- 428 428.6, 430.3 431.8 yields 0.11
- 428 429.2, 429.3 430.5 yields 0.10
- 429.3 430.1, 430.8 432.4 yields -0.05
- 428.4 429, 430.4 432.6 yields 0.04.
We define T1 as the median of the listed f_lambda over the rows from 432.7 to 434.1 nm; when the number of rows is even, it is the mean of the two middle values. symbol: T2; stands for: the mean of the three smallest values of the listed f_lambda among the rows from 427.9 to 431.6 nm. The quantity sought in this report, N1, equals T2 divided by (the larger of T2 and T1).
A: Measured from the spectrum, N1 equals 0.85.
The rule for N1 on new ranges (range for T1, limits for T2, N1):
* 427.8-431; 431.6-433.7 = 0.88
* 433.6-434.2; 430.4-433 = 0.82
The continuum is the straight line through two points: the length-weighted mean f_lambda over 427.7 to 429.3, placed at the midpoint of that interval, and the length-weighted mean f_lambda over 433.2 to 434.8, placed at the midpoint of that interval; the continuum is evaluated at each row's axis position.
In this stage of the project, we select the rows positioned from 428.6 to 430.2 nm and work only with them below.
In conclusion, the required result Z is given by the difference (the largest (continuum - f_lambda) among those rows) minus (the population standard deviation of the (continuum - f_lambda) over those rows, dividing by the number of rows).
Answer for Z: 0.31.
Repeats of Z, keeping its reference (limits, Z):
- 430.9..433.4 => 0.29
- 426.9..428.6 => -0.03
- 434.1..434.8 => -0.06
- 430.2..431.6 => 0.30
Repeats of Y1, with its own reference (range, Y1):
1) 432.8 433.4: -0.013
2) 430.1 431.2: -0.002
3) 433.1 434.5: -0.006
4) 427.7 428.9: 0.011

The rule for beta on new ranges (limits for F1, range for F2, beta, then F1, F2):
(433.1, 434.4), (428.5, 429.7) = 0.415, 2.56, 2.41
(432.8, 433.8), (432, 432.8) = 0.447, 2.40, 2.24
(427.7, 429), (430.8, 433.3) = 0.426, 2.55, 2.35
